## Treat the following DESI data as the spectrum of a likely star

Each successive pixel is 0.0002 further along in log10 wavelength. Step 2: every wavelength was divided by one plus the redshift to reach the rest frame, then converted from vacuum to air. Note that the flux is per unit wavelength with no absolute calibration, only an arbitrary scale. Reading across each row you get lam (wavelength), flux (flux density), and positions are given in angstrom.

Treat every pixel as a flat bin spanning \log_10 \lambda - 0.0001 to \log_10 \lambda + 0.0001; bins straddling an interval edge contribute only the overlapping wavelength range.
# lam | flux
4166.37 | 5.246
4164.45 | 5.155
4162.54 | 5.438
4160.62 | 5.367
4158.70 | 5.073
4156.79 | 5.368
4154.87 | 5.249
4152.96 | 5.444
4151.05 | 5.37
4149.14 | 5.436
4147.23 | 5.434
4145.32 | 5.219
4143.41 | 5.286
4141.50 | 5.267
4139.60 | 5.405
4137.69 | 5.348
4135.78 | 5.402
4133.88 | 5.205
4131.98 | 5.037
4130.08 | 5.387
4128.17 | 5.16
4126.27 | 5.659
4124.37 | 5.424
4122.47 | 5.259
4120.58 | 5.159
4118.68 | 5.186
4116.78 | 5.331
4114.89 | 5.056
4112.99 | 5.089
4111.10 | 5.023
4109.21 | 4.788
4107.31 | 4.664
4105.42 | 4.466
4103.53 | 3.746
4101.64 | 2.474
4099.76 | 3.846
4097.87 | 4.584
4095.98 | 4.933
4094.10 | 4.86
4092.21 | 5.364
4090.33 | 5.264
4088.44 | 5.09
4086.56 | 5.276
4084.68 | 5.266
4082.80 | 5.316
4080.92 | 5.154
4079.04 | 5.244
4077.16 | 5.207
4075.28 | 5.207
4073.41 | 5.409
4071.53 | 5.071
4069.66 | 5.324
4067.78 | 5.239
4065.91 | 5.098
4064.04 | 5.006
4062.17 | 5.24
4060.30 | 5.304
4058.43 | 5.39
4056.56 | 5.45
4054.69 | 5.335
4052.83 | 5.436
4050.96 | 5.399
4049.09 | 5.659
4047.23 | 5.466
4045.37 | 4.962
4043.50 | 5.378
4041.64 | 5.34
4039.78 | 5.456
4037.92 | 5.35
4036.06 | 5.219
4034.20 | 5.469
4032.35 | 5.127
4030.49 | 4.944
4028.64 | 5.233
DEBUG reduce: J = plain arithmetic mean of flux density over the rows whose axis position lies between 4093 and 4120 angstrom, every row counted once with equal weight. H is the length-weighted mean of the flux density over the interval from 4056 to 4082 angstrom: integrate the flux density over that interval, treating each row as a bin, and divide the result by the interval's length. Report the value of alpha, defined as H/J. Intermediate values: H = 5.24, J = 4.57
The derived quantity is 1.14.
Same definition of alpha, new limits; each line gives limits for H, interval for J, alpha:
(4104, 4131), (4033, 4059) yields 0.95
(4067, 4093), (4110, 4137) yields 1.00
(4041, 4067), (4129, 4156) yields 1.00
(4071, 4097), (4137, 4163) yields 0.97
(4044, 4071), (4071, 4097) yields 1.02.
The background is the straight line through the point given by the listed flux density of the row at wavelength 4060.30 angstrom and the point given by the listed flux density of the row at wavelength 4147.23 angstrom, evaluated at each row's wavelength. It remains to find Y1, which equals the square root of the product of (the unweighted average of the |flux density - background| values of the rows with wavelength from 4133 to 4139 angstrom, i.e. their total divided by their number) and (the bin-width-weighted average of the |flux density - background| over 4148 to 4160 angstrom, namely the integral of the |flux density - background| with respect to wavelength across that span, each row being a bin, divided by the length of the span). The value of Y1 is 0.11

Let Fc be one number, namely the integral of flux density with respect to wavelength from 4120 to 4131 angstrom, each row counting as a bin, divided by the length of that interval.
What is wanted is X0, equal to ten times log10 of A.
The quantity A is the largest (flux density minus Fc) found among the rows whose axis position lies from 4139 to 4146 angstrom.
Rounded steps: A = 0.06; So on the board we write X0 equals -12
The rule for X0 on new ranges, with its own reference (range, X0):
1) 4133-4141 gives -12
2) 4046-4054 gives -5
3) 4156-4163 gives -10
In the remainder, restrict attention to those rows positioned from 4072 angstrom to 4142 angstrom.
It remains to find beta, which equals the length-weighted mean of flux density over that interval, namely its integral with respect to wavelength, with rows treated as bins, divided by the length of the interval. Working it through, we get 5.01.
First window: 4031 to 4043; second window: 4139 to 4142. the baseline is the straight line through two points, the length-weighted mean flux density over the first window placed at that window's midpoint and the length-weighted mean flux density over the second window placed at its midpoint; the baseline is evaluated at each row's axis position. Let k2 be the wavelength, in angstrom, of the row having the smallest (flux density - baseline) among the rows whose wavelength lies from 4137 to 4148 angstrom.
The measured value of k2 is 4145.32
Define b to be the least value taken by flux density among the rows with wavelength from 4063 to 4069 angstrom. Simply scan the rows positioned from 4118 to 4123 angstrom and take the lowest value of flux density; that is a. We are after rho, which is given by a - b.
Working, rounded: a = 5.159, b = 5.006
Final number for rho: 0.15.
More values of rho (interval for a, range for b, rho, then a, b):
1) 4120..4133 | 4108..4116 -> 0.25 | 5.037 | 4.788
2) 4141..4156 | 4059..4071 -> 0.21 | 5.219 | 5.006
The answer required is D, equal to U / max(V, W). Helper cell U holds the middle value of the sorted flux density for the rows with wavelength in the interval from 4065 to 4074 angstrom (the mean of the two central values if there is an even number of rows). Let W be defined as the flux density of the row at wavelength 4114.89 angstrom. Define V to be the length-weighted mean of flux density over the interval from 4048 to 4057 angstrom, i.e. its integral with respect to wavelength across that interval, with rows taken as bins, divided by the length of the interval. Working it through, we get 0.96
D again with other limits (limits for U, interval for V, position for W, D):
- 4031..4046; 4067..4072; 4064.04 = 1.02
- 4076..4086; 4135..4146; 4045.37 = 0.99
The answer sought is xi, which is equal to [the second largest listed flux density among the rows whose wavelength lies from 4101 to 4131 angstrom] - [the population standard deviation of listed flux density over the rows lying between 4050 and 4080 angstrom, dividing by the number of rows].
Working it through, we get 5.29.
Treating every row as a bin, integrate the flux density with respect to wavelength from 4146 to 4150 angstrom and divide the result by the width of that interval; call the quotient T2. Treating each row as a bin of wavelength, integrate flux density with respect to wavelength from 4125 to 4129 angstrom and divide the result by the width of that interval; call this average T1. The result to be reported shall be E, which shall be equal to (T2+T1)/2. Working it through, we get 5.42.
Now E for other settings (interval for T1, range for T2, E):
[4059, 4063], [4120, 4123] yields 5.25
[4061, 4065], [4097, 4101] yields 4.61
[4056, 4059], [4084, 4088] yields 5.34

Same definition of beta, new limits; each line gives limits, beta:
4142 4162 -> 5.32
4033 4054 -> 5.37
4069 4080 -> 5.24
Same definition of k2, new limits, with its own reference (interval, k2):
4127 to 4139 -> 4131.98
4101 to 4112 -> 4101.64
